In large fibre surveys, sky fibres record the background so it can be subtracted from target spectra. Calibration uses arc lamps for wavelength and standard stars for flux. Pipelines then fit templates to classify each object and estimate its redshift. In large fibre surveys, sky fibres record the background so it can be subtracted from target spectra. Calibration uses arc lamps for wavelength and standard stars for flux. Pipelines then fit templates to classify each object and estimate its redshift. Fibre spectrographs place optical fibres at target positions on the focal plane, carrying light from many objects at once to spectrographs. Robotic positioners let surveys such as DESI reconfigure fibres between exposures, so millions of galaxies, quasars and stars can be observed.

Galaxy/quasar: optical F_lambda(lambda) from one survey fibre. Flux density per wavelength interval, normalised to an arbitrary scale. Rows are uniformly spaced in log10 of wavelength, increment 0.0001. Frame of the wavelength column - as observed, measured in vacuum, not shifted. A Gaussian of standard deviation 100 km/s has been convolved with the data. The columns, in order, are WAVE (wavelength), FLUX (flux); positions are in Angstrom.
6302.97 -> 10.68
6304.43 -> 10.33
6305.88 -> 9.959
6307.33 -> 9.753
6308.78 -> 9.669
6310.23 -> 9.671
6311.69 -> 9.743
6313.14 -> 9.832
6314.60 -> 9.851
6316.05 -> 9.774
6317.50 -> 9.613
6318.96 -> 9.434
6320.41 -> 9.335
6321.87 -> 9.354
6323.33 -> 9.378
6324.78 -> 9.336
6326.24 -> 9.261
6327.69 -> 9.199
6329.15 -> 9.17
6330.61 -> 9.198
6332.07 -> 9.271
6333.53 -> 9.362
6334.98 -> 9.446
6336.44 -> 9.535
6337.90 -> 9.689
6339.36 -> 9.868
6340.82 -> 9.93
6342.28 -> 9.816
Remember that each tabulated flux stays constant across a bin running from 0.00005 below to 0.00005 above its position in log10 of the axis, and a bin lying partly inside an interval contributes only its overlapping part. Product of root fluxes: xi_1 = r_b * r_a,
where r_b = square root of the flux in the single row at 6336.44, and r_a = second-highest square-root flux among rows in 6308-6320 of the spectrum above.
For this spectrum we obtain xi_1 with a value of 9.68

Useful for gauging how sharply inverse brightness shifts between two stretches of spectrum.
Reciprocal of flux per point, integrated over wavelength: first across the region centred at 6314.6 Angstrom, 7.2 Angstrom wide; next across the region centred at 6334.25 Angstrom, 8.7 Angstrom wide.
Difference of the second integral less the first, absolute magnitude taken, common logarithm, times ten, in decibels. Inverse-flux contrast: -7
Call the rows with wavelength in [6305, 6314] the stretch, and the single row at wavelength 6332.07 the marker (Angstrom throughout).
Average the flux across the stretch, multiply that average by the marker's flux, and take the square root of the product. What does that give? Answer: 9.52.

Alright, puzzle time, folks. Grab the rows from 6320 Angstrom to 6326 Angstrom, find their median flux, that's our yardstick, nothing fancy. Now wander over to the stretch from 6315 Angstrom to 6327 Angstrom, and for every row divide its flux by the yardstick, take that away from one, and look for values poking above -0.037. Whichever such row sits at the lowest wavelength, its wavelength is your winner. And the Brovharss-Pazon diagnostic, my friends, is 6317.50 Angstrom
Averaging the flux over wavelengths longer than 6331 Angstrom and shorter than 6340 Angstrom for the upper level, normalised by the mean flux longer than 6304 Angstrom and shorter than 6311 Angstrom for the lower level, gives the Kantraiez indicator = 0.965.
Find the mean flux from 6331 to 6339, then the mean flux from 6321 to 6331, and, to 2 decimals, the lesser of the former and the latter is 9.27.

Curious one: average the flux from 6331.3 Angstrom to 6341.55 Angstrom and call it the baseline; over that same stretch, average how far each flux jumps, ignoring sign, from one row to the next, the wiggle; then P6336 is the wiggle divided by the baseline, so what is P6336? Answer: 0.011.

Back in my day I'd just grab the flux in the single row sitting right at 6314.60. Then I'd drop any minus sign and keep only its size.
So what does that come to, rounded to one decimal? 9.9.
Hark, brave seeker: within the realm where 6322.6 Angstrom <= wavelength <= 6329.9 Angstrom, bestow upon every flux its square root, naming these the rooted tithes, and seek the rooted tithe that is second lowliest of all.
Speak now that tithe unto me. 3.03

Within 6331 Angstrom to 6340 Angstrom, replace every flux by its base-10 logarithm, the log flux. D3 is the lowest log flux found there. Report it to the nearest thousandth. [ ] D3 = 0.967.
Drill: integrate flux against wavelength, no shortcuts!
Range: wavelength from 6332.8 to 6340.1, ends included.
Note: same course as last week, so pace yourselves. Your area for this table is 70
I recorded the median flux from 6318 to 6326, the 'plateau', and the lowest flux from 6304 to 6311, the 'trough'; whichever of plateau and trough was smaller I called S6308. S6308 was 9.35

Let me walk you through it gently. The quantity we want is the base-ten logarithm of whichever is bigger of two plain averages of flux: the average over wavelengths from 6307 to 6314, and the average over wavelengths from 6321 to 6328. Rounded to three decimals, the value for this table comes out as 0.988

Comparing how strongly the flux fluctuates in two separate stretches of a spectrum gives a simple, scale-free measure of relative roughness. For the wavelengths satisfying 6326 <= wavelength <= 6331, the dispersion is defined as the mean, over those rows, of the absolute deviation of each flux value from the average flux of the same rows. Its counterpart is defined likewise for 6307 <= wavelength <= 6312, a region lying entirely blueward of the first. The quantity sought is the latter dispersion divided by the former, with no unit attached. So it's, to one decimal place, 1.4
